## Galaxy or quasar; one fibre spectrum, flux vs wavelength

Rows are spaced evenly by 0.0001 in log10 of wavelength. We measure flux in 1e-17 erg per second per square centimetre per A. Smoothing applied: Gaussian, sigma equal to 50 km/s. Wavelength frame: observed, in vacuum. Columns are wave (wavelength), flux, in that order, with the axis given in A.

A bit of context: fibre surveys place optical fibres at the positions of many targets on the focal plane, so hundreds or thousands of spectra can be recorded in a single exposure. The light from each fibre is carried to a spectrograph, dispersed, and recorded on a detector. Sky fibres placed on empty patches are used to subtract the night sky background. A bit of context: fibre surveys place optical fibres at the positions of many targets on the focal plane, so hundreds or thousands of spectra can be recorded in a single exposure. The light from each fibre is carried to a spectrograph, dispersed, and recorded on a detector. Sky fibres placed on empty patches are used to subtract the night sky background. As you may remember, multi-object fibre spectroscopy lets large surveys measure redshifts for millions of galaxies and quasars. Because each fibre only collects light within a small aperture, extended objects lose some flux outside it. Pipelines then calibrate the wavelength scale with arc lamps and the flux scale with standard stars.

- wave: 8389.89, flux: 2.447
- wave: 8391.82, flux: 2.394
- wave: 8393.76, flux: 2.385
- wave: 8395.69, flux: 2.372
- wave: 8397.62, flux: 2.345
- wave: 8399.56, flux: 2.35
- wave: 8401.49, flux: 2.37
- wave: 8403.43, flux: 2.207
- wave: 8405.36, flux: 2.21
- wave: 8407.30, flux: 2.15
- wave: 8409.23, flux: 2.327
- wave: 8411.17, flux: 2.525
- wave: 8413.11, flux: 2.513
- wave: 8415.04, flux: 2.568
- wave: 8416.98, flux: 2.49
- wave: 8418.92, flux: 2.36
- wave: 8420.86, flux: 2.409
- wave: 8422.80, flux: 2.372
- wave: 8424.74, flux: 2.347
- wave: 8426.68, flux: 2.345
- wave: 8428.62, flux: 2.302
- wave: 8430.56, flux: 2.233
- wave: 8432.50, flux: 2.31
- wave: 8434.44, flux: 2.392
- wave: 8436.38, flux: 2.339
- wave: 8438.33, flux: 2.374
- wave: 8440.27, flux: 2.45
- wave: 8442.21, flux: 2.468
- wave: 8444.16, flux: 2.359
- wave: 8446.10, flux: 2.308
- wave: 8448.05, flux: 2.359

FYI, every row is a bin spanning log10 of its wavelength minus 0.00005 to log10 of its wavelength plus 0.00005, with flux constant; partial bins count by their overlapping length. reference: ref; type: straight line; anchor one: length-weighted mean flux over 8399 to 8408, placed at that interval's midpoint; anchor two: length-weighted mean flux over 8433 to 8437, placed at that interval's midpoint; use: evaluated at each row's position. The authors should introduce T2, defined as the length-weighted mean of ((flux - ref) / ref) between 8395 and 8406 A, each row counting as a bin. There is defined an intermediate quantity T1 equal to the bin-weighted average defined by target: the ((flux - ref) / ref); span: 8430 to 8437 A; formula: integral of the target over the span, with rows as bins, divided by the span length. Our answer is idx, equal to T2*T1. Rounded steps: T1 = -0.02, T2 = 0.029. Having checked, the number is -0.0004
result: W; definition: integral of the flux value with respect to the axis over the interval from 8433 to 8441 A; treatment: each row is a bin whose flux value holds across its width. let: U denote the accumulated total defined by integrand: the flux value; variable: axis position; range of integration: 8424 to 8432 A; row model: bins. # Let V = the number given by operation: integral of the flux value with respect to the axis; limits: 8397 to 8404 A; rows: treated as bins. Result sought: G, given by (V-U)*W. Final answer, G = -42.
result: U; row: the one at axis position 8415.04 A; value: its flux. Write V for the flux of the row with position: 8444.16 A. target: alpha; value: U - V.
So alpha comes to 0.21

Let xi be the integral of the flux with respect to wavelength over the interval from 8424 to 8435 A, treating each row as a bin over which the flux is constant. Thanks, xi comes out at 26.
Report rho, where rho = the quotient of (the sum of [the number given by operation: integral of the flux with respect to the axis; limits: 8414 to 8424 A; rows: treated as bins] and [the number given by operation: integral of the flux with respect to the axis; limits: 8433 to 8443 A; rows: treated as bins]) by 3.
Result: 16.1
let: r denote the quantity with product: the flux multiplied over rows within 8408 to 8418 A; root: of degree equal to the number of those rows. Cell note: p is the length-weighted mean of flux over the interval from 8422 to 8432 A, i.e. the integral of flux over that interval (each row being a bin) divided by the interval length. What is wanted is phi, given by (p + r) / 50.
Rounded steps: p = 2.32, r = 2.48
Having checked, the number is 0.0960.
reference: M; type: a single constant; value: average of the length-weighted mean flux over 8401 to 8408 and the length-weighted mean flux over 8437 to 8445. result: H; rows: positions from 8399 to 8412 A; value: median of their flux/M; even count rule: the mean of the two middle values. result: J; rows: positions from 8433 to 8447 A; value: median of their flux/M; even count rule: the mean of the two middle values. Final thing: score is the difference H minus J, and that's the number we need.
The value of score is -0.020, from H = 1.004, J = 1.02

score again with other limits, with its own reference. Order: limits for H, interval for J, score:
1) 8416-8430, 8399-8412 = 0.014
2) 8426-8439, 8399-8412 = 0.005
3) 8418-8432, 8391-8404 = -0.010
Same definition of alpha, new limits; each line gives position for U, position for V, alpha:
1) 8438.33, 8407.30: 0.22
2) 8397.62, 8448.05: -0.01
